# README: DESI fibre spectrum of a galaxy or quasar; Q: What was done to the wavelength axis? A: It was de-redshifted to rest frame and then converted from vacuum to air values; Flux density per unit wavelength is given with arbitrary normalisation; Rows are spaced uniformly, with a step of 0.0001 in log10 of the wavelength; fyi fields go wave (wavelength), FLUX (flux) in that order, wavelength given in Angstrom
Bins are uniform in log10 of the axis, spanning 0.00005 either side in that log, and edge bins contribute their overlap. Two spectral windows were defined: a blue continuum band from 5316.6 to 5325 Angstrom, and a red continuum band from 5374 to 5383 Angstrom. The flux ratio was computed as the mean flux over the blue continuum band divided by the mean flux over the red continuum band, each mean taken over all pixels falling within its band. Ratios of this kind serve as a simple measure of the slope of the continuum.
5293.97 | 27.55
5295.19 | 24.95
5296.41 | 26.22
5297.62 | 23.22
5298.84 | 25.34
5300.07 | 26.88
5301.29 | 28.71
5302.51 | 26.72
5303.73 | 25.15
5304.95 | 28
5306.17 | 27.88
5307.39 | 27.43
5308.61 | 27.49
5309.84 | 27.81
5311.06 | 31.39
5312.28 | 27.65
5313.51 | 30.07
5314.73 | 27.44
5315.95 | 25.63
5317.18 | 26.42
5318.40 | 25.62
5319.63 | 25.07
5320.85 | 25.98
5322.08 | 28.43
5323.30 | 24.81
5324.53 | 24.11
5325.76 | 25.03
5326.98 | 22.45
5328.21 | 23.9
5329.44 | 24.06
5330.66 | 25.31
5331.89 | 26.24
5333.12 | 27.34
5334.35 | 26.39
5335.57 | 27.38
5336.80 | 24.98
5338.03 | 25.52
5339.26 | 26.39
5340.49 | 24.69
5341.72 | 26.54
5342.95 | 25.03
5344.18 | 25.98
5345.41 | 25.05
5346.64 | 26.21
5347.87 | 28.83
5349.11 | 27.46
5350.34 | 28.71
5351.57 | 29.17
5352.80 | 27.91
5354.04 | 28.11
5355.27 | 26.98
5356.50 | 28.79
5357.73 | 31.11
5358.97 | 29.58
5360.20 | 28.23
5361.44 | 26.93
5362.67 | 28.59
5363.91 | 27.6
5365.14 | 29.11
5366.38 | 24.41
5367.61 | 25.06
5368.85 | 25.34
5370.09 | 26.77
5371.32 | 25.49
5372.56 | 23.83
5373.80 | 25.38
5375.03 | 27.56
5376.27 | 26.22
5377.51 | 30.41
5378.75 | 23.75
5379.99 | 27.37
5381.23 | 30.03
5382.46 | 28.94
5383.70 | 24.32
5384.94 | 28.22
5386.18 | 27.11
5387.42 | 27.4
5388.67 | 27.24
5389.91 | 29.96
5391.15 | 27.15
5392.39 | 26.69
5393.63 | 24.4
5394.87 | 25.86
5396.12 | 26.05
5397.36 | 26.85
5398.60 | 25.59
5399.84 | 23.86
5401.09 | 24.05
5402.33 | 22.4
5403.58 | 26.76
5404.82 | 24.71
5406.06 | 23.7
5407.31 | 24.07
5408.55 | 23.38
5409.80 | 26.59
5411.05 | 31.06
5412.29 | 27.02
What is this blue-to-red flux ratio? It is 0.93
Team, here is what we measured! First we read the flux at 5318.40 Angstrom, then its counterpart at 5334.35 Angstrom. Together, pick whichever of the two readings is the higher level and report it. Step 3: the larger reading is 26.4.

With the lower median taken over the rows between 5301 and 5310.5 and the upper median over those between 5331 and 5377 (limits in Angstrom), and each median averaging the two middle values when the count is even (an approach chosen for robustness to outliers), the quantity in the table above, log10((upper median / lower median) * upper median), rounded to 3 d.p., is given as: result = 1.414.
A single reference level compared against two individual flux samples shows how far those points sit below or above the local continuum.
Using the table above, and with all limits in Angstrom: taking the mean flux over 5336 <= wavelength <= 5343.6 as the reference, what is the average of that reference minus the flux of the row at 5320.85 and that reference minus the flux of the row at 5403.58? -1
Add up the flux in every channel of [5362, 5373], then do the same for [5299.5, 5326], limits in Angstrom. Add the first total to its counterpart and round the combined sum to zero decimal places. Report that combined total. 830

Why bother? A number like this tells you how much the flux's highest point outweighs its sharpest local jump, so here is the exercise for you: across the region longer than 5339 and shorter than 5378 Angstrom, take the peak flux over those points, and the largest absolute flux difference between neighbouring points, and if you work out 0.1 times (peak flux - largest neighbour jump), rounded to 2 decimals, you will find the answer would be 2.64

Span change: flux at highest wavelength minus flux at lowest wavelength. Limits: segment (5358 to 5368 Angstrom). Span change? -5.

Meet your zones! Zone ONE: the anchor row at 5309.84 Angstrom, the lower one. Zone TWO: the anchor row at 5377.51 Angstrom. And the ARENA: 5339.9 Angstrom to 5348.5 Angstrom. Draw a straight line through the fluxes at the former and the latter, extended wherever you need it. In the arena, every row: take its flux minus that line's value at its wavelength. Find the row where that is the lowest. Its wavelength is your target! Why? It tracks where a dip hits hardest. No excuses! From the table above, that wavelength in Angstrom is 5340.49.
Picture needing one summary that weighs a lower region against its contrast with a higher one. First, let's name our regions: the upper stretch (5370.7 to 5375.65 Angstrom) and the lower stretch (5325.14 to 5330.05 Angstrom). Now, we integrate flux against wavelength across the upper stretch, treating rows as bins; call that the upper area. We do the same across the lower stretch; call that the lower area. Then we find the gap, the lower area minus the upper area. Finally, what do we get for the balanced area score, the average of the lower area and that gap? 53.8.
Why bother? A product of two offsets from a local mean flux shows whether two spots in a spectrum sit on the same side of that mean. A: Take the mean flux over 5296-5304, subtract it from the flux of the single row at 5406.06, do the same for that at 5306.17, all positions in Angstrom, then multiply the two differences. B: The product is -4.3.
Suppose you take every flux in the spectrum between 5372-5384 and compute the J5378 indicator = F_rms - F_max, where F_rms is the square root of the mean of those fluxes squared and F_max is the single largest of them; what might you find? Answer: -3.5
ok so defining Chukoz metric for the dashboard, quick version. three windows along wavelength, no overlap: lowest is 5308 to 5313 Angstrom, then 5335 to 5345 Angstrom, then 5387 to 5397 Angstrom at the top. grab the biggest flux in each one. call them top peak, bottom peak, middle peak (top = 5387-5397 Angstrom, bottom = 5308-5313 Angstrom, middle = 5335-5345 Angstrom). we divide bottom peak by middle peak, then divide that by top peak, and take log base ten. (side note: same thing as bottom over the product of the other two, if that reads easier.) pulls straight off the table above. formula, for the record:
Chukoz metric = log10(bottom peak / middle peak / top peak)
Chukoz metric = -1.417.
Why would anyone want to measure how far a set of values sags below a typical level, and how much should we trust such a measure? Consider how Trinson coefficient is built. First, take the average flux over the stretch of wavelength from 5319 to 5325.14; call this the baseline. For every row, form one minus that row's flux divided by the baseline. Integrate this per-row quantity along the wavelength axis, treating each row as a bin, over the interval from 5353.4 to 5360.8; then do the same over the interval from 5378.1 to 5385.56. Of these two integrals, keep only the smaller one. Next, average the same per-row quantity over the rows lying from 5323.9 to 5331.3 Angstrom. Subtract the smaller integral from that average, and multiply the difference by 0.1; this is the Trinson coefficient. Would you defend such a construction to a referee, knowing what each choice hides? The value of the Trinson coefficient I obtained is 0.096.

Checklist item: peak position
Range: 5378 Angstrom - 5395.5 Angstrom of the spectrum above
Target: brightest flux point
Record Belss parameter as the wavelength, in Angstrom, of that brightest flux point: 5381.23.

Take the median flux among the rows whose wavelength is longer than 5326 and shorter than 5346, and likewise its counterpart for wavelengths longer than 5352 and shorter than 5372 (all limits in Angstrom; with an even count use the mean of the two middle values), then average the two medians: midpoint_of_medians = 26.6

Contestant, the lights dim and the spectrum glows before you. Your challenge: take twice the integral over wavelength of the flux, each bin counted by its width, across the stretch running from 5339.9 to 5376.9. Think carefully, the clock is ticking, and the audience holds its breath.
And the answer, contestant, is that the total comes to 2000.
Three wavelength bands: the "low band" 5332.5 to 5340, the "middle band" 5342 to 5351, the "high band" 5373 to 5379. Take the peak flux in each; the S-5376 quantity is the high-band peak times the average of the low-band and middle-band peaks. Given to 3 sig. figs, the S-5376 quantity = 855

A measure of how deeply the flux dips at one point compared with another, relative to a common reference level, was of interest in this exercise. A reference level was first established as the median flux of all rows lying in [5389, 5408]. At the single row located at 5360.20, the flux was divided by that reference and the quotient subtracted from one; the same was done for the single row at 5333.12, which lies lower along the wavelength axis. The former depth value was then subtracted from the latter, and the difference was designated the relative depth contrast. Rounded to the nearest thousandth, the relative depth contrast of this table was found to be 0.035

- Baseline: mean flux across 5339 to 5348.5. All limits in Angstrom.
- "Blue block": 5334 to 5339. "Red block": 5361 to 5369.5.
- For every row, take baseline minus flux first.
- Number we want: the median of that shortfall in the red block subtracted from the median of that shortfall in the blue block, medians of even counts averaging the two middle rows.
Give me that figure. 1.0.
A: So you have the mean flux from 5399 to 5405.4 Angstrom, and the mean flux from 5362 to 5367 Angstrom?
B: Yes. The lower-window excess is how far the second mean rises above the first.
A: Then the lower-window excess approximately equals 3.1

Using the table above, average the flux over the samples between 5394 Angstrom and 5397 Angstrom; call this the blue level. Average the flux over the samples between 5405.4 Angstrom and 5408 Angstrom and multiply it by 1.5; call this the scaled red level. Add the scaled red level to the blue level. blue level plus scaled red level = 61.8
